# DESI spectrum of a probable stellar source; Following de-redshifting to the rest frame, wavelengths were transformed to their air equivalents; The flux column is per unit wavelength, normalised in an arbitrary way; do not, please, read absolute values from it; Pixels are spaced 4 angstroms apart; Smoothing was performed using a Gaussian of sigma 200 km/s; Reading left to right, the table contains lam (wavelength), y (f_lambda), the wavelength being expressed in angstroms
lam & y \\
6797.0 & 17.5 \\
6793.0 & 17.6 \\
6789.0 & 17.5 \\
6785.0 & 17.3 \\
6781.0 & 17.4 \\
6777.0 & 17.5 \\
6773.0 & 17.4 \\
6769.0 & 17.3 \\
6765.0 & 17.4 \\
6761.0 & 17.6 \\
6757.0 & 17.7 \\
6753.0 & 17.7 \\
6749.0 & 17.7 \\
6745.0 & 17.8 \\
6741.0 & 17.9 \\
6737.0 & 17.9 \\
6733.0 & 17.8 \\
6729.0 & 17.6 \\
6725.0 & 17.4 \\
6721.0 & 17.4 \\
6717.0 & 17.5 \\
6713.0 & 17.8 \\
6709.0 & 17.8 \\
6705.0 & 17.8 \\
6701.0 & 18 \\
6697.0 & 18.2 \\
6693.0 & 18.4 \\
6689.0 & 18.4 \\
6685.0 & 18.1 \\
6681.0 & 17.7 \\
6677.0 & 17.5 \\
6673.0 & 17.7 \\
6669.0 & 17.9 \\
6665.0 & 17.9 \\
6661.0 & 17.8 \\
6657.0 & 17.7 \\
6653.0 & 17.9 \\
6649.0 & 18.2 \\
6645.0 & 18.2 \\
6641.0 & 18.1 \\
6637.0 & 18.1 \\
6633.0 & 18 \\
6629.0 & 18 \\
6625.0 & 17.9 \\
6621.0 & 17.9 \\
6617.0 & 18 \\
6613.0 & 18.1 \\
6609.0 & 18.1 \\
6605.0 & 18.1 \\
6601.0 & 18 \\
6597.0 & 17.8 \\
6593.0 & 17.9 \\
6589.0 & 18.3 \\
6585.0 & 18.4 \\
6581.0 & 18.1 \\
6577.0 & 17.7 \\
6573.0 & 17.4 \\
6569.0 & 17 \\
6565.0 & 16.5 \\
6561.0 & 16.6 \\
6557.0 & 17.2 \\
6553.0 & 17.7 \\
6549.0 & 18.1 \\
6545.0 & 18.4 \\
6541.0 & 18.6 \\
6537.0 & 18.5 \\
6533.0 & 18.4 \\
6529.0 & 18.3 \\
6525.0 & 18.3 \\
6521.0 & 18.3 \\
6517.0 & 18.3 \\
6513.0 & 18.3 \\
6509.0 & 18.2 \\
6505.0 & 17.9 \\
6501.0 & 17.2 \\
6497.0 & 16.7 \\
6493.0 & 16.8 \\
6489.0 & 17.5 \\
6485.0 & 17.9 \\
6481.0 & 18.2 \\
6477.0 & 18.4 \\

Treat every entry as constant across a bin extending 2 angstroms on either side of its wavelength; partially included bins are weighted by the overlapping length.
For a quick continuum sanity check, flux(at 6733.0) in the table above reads 17.8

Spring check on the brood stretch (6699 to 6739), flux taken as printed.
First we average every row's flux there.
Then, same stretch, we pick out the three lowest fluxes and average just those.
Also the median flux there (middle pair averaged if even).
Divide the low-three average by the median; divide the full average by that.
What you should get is 18.1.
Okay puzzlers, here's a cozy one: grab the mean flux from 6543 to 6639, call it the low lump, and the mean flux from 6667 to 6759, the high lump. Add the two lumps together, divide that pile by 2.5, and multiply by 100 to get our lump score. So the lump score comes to 1425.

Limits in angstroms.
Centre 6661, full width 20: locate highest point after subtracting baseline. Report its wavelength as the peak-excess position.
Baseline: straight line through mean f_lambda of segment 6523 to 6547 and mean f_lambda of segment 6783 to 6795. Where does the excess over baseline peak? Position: 6669.0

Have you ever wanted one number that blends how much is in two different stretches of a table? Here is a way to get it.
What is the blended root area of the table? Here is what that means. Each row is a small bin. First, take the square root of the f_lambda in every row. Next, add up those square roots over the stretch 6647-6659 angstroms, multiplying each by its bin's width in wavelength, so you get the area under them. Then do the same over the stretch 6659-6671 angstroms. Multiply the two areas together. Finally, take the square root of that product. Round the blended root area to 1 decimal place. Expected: 50.8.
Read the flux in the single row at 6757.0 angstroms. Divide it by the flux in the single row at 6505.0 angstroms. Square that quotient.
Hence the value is 0.978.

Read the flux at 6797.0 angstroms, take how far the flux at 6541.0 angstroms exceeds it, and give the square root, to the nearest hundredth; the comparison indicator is 1.05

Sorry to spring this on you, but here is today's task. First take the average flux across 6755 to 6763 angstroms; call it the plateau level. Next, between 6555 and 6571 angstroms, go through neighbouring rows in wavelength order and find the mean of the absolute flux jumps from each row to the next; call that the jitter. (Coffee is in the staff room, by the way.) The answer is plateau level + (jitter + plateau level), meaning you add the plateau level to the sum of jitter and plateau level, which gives 35.7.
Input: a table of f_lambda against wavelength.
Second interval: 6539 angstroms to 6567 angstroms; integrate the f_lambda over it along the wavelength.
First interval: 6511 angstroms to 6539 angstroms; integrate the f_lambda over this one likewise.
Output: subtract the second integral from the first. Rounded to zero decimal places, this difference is 21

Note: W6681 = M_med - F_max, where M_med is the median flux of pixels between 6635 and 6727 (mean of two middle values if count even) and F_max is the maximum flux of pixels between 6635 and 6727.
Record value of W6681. -0.5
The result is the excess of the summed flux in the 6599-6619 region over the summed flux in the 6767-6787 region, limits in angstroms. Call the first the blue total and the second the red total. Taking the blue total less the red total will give 3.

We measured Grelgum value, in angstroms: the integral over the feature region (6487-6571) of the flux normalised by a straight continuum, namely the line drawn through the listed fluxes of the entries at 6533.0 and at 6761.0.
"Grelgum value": 81.0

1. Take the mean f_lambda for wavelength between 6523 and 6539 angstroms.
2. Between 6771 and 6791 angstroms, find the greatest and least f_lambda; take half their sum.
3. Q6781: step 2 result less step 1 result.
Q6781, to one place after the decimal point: -1.0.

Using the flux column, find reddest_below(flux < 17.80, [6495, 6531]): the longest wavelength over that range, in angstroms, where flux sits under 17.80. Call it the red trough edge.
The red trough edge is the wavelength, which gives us 6501.0 angstroms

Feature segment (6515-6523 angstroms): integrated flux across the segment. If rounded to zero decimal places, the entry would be 146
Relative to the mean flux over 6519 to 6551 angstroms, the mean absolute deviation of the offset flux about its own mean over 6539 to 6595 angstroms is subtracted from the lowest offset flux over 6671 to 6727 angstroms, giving -1.5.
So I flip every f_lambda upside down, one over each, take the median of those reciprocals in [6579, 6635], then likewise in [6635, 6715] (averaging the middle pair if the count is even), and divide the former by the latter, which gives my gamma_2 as 0.99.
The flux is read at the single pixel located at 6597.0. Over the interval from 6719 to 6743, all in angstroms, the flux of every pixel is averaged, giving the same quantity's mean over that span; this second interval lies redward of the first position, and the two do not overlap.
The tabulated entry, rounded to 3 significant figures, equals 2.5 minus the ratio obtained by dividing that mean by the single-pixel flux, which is 1.51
